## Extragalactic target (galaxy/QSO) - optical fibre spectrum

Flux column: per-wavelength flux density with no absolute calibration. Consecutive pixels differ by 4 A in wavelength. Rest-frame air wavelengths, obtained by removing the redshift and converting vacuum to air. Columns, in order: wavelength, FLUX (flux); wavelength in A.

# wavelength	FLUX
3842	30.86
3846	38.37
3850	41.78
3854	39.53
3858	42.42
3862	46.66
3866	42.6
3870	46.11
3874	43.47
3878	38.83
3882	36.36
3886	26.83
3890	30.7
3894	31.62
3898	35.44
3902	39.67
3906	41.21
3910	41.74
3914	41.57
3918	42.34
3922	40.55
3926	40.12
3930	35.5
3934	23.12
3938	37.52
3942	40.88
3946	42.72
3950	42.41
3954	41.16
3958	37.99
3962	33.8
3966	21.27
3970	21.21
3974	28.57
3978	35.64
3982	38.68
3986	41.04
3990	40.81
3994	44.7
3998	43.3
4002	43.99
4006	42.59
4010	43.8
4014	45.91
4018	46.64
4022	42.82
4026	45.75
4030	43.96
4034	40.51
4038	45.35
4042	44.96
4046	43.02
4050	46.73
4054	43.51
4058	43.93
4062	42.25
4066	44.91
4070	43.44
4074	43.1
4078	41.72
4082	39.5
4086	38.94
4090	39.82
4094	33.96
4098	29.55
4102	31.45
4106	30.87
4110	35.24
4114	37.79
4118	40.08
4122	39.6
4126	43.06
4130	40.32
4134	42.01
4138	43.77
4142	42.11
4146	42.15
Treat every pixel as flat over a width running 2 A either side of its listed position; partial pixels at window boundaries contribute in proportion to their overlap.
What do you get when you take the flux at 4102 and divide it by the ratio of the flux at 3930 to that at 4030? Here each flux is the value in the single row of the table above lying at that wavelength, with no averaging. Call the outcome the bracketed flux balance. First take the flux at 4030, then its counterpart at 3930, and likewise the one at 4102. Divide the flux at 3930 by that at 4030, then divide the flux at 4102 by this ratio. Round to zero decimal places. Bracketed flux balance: 39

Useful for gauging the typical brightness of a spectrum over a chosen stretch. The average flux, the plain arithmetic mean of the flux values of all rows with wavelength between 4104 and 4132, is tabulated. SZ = 38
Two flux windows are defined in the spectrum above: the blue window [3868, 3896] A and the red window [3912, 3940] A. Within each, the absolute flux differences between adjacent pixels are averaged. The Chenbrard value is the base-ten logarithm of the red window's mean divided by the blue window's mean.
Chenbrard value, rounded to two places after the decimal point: 0.15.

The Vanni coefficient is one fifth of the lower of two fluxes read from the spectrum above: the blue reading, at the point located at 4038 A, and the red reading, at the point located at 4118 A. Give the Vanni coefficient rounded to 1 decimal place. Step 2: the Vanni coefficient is 8.0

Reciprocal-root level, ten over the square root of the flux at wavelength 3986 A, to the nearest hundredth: 1.56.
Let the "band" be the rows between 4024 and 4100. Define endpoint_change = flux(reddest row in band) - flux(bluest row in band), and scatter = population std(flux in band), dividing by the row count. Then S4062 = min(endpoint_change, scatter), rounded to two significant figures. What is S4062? -16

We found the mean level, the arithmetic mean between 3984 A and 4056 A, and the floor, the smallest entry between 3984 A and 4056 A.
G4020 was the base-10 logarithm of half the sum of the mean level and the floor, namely 1.63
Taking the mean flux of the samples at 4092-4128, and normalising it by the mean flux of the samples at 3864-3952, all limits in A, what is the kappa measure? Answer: 0.93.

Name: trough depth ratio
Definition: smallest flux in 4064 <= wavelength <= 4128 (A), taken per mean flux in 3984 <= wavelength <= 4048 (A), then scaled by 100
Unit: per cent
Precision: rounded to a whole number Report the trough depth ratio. 68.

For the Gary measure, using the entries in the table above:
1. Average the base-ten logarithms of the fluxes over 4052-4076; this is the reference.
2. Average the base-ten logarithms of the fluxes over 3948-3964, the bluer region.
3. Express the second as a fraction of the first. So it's 0.97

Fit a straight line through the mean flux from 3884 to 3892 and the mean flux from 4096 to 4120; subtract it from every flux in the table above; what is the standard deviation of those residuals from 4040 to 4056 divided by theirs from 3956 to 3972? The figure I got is 0.19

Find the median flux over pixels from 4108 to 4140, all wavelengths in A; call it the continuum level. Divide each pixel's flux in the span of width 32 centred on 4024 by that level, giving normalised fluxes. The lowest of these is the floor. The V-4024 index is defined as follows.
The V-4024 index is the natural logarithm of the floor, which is 0.01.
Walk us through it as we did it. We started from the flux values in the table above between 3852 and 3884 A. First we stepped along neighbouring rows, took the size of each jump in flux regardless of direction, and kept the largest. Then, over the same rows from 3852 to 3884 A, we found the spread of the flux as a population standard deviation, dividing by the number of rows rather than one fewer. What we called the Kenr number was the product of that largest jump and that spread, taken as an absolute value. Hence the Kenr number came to 15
